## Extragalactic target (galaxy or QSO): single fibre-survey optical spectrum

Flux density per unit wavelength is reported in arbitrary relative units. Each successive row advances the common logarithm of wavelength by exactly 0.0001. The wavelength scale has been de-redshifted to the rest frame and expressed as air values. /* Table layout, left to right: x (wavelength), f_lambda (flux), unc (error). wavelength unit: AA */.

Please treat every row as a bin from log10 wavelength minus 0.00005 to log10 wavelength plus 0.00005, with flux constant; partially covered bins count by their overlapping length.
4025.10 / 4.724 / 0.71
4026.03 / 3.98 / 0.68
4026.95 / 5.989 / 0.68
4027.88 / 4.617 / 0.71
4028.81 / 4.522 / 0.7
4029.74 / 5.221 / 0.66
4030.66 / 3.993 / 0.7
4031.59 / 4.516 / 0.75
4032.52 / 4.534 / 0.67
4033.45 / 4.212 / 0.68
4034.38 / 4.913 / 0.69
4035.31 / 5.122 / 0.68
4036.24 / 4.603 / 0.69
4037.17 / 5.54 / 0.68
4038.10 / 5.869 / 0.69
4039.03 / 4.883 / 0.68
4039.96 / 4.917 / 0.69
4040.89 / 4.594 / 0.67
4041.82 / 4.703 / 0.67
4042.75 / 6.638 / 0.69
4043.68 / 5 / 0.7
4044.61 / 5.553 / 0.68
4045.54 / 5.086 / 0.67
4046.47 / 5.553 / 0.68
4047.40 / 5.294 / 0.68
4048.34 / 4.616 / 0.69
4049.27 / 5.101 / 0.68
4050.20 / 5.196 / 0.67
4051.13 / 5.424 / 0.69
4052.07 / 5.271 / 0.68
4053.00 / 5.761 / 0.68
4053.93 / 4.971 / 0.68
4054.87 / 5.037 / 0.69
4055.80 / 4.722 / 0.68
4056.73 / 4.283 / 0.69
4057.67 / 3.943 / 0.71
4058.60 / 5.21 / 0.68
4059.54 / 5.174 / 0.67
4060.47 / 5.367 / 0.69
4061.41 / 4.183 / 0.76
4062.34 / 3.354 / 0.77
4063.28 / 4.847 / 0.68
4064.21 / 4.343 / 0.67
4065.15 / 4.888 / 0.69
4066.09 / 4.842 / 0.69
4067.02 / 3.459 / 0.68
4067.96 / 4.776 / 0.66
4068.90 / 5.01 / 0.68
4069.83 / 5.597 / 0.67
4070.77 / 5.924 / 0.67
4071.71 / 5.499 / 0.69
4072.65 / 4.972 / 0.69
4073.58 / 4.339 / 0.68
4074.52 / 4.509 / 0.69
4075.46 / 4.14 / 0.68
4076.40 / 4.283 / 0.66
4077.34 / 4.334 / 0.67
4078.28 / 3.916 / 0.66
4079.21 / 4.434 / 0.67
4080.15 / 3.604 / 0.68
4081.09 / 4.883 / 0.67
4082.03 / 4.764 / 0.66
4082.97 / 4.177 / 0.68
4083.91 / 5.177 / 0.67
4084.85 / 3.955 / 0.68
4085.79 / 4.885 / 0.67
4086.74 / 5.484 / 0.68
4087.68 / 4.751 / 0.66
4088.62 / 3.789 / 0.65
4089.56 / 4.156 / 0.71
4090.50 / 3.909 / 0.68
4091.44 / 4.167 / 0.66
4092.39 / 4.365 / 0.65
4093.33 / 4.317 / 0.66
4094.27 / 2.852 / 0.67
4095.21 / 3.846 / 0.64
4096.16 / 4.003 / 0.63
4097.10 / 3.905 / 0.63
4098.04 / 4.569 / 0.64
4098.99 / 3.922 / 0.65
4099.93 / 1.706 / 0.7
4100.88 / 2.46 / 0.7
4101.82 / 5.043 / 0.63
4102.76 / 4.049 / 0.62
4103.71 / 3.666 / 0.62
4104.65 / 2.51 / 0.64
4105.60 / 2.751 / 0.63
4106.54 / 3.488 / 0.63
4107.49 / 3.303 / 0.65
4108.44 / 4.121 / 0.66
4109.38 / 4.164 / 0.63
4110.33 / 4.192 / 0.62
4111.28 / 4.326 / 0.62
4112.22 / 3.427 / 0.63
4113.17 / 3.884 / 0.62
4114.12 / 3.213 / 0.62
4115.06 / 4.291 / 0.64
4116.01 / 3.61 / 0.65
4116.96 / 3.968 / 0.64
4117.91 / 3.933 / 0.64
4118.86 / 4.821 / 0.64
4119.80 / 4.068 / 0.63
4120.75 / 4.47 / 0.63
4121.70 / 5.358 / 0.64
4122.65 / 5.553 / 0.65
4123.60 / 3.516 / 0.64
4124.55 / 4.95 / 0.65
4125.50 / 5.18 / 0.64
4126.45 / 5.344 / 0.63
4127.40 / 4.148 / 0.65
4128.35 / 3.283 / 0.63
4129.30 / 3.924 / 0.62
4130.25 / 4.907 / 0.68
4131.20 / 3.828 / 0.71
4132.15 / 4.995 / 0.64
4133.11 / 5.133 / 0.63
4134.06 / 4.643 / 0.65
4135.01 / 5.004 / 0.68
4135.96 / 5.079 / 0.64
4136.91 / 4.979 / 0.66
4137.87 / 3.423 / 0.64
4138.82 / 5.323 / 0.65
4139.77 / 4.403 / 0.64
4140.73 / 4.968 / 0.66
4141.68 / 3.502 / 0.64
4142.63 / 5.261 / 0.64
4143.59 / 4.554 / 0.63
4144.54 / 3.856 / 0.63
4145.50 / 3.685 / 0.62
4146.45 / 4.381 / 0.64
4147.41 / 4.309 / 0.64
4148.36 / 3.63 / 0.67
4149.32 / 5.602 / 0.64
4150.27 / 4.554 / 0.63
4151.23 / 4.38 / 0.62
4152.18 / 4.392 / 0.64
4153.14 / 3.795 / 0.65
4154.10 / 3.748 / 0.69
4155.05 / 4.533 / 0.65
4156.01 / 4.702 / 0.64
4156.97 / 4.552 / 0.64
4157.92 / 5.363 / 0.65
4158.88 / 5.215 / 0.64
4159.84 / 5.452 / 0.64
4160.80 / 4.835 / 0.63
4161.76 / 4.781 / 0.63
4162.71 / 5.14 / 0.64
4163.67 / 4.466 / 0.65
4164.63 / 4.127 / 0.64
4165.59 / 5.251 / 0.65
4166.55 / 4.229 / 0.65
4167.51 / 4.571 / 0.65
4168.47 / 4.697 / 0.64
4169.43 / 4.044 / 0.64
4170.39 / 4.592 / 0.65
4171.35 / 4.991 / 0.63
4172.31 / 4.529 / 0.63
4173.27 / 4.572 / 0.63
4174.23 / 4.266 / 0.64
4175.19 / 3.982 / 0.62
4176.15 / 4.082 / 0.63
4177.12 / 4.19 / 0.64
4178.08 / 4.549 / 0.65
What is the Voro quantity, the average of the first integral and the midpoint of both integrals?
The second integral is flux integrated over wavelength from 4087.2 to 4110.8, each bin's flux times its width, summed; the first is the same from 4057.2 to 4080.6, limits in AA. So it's 103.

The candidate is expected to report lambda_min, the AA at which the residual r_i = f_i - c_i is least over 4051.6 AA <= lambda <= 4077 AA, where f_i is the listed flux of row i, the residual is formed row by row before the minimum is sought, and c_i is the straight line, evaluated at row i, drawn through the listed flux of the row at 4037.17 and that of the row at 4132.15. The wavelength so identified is 4062.34 AA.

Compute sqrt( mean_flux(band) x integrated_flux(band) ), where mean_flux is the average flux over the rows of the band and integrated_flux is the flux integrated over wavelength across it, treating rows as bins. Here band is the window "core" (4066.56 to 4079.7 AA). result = 17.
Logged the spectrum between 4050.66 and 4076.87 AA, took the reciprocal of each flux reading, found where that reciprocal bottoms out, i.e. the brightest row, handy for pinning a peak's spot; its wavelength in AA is 4070.77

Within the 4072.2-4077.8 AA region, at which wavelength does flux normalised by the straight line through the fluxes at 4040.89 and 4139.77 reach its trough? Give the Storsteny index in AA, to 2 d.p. 4075.46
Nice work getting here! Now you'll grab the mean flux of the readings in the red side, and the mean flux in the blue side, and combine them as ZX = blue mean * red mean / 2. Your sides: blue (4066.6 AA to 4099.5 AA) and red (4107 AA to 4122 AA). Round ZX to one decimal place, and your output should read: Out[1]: 9.0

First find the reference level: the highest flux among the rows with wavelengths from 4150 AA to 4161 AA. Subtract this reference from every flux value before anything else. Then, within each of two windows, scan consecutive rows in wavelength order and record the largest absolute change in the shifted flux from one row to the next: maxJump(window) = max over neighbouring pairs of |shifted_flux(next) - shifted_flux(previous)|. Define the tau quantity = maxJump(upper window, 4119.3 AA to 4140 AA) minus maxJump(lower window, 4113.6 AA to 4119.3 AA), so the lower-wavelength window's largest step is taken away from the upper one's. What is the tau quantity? 1.0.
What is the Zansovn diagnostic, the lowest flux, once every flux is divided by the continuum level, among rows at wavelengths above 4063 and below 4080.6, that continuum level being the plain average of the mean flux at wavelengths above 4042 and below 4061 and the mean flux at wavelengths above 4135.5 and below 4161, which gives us 0.71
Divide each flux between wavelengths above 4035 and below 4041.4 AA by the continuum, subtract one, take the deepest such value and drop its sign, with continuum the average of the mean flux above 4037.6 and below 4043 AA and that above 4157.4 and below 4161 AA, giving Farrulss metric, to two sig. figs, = 0.12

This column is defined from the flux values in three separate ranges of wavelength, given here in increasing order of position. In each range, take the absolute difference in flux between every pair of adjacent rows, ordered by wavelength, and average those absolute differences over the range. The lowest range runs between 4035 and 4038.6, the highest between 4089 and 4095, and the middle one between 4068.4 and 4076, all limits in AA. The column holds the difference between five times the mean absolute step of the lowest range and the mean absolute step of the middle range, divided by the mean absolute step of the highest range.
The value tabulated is 5.7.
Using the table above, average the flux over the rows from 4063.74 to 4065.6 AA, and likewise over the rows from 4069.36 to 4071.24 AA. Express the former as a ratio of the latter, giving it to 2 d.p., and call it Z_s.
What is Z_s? 0.80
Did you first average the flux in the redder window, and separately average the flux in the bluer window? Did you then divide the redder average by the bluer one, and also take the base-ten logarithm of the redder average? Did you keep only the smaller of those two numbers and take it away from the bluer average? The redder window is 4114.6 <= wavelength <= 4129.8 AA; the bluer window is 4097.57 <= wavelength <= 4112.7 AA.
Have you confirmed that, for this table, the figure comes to 2.96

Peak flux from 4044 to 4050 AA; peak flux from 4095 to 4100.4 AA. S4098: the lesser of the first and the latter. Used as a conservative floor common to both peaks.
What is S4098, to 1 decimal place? 4.6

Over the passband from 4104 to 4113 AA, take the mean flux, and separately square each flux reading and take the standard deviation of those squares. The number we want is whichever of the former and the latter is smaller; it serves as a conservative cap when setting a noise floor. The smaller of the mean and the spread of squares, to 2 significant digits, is 3.6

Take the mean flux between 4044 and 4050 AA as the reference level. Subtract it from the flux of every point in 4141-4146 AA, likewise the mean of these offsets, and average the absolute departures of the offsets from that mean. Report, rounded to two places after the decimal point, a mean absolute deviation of 0.59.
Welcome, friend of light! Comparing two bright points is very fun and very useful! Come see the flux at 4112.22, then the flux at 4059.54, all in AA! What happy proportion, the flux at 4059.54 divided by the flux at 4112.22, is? 1.5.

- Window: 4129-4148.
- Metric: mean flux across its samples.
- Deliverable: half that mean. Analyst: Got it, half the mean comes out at 2.25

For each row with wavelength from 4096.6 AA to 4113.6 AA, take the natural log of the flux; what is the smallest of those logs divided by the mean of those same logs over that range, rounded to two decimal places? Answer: 0.42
